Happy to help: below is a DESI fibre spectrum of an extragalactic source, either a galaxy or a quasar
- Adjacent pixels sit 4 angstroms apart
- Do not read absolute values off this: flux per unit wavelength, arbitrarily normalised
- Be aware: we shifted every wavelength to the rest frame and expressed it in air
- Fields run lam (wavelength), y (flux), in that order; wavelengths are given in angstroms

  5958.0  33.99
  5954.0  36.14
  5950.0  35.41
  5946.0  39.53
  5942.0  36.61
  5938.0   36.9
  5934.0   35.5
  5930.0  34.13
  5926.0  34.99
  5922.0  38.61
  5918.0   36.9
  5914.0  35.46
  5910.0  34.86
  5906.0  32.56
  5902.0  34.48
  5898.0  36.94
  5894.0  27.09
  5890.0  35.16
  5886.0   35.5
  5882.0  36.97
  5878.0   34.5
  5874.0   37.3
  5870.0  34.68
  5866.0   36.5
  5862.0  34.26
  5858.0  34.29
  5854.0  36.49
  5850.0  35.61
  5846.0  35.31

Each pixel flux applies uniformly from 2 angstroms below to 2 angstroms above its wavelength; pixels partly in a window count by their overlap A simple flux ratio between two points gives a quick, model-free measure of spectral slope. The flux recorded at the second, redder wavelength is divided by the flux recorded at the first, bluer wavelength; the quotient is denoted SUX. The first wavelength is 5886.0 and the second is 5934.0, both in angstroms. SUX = 1.00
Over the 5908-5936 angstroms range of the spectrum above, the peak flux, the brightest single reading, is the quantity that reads 38.61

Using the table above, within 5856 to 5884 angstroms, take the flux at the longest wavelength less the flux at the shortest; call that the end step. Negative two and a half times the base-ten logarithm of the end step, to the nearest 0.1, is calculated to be -1.1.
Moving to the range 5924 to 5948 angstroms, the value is -1.6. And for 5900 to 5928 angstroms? 0.7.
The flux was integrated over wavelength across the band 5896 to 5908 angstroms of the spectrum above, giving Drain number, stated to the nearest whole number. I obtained 416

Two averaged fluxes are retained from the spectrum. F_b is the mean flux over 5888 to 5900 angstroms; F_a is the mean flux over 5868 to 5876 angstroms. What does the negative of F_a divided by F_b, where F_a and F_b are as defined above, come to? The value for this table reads -1.089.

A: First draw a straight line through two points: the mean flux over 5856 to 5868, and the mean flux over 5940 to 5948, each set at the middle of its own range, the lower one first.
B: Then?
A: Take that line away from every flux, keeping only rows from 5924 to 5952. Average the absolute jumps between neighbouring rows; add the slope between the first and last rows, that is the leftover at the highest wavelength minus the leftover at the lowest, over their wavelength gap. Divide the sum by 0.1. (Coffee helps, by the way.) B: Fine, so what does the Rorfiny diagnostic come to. 18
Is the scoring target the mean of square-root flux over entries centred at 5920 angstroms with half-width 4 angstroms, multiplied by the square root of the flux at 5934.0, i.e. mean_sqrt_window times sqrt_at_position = 36.6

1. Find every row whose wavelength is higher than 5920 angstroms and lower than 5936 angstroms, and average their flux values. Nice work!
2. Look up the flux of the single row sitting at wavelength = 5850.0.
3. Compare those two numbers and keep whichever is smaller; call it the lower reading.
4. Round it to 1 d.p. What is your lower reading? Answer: 35.6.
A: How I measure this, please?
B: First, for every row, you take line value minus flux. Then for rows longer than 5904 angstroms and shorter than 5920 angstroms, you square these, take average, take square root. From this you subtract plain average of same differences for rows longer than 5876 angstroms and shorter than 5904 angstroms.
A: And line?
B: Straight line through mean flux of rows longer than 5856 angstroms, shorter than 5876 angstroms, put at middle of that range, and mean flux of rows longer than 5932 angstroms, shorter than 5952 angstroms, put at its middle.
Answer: 0.51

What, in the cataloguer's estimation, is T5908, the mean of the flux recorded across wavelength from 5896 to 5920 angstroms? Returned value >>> 35.2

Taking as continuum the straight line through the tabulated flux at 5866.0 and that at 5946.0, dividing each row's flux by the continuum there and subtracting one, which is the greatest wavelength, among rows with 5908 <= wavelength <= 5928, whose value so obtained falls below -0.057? 5926.0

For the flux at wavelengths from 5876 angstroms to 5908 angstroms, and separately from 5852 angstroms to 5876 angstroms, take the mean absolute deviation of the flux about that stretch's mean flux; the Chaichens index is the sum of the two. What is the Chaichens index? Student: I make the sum 3.3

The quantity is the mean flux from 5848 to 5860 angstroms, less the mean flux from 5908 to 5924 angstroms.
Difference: -1.0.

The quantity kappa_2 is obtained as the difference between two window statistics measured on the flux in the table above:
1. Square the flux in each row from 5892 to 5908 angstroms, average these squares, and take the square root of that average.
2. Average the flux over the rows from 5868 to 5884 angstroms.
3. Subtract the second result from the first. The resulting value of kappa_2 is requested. -2.9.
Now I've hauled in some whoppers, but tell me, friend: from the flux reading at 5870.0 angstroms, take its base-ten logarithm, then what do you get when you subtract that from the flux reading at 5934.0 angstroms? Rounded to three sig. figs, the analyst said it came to 34.0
